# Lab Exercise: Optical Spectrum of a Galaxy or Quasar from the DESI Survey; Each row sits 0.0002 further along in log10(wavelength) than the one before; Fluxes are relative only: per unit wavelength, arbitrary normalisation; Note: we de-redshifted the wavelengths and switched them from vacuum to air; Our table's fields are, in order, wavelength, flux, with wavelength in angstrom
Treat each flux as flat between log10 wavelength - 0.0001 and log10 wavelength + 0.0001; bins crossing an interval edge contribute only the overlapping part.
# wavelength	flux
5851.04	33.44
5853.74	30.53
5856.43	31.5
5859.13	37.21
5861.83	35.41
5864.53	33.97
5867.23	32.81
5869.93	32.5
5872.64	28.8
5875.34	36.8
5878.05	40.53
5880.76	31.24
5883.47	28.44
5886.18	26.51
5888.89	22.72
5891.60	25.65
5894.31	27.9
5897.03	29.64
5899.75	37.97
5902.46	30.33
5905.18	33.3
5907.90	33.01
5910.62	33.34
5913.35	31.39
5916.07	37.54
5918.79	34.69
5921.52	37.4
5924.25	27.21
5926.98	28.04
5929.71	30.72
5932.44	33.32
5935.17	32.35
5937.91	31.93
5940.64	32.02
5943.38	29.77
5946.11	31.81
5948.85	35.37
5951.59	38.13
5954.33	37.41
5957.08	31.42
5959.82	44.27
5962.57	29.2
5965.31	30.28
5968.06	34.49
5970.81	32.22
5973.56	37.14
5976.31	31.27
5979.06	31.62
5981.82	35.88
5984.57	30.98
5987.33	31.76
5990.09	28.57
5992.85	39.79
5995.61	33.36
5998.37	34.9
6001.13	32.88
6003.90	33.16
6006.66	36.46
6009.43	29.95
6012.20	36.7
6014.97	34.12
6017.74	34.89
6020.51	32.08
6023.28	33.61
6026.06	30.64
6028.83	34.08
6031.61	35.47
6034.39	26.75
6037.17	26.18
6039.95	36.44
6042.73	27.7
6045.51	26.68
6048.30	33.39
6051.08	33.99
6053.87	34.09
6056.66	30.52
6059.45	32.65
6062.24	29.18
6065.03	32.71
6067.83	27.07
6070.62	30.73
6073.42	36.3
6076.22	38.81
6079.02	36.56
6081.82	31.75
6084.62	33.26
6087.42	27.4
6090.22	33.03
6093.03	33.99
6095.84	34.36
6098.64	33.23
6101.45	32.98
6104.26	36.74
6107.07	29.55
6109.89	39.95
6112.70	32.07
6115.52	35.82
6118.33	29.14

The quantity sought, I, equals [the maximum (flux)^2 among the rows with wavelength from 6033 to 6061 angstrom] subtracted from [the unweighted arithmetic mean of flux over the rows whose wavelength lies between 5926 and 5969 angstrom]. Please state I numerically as -1295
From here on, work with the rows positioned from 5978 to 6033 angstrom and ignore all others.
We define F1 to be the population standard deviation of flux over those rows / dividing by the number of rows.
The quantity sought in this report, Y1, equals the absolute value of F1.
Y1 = 2.6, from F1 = 2.6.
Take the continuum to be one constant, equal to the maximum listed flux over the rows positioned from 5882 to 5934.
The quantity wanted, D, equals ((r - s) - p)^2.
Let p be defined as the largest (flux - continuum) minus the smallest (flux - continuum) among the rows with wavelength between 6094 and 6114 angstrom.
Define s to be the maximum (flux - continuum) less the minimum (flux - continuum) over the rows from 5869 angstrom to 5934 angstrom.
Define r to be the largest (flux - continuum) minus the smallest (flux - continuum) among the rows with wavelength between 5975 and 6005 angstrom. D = 289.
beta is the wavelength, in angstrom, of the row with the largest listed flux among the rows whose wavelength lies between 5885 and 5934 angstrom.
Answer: 5899.75 angstrom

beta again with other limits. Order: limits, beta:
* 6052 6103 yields 6076.22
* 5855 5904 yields 5878.05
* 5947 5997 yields 5959.82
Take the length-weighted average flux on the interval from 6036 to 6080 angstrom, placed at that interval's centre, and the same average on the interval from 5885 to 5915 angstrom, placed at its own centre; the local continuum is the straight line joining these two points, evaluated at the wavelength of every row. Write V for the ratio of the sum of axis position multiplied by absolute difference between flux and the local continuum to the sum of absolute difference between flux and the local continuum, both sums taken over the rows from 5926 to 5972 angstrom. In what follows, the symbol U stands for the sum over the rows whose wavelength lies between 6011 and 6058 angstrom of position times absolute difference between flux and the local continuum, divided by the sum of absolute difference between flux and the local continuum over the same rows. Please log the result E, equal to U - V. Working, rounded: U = 6034.1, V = 5952.3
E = 81.7 angstrom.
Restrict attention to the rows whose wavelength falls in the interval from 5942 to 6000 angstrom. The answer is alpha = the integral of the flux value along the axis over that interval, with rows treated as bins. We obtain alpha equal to 1960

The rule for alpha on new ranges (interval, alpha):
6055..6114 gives 1947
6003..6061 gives 1876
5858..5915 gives 1817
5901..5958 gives 1876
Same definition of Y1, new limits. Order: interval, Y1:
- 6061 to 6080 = 4.0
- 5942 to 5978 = 4.1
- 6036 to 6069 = 3.3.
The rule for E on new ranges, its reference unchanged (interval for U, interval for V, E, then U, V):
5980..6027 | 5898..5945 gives 84.7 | 6002.2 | 5917.5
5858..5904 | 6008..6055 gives -154.1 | 5878.6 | 6032.7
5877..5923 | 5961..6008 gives -87.9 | 5899.3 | 5987.2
